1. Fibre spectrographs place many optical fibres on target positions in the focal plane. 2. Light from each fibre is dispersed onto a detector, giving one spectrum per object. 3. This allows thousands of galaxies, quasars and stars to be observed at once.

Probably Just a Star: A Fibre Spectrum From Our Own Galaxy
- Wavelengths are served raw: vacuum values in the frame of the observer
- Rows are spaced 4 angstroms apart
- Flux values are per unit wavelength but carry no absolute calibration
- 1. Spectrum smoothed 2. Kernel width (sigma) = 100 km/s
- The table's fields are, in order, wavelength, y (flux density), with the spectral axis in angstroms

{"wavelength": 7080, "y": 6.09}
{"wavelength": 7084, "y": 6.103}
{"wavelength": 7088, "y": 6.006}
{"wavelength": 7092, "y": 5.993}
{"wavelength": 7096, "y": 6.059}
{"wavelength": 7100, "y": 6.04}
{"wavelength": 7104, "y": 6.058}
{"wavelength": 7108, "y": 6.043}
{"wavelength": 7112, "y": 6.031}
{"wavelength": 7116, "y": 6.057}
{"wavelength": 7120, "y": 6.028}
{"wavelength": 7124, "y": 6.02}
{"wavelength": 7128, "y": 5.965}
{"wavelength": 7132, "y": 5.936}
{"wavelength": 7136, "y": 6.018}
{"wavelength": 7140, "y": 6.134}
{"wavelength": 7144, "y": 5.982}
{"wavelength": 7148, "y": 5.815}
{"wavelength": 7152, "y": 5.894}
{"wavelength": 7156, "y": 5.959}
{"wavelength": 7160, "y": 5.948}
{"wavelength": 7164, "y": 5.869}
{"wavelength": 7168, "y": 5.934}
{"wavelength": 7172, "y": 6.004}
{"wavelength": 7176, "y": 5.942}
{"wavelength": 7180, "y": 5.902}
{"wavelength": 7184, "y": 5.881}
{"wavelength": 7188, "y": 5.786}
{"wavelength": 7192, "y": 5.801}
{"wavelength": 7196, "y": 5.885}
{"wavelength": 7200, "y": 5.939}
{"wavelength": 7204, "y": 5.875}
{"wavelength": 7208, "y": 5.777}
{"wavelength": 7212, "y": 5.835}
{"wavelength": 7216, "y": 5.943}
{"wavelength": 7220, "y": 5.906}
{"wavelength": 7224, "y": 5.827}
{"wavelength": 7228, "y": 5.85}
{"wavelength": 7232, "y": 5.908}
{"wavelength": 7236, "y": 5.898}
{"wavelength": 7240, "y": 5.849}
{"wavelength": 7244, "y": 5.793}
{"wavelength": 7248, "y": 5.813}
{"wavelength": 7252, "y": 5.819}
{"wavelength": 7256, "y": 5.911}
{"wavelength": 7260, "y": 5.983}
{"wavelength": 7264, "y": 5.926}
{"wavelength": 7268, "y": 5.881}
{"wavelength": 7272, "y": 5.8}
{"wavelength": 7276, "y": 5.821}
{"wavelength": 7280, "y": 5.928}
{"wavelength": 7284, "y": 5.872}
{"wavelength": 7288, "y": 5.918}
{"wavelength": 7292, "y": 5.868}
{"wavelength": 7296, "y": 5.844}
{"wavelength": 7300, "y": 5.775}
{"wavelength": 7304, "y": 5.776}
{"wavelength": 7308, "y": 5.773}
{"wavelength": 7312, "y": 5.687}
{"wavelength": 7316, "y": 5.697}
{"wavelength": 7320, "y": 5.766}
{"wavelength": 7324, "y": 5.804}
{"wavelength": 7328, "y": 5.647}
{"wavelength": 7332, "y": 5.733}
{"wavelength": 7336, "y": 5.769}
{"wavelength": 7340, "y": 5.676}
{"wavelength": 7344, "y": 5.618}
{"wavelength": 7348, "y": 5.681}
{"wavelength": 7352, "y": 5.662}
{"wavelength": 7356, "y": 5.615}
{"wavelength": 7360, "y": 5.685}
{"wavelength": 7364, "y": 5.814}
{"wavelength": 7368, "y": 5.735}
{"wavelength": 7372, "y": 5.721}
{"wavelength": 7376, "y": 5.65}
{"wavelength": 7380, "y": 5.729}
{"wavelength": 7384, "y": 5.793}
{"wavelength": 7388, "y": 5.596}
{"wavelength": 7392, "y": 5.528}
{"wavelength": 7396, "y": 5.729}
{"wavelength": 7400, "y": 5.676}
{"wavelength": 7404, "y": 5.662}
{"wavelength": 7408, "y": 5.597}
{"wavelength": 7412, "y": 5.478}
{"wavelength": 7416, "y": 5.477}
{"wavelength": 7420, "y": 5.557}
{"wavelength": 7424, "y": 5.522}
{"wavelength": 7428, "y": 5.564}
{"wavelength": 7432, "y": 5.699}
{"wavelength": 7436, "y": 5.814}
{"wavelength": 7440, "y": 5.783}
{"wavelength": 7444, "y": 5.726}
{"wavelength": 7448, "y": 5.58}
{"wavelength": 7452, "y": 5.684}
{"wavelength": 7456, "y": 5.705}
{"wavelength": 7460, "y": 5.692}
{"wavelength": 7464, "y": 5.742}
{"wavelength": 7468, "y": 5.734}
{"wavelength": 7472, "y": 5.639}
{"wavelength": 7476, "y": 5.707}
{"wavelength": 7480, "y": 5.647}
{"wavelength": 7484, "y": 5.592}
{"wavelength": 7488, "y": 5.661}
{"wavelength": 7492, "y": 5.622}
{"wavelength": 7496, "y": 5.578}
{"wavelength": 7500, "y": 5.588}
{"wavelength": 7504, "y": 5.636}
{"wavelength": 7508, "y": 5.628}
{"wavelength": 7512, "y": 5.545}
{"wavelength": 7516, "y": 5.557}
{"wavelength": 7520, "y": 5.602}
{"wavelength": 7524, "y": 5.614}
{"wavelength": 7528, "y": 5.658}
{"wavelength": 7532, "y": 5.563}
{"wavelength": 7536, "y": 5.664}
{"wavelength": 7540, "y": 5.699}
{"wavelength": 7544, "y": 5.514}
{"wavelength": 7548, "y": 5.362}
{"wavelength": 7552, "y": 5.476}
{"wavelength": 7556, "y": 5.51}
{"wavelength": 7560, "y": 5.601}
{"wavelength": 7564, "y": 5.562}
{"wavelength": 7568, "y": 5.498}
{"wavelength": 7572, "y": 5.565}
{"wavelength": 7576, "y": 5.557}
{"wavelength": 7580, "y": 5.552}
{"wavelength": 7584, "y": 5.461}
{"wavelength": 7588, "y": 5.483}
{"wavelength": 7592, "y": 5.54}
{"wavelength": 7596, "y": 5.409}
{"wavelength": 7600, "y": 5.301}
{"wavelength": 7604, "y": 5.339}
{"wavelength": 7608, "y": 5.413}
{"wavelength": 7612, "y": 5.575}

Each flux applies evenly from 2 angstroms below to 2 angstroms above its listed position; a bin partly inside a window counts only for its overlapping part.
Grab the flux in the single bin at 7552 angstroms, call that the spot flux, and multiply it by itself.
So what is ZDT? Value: 30.0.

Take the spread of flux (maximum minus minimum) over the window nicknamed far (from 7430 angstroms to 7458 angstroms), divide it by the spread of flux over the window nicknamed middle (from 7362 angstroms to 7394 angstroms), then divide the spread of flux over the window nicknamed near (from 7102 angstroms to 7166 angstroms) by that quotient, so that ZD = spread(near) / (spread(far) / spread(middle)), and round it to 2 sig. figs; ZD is 0.39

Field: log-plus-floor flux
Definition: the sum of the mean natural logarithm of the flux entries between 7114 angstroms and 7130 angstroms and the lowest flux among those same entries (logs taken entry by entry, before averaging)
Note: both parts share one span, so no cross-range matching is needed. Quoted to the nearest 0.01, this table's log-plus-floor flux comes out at 7.76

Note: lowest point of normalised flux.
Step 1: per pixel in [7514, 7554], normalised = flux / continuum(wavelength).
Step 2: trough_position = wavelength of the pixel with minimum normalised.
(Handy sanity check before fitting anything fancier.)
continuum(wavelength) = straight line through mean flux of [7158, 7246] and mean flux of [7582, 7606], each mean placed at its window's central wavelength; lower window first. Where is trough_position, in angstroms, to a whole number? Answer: 7548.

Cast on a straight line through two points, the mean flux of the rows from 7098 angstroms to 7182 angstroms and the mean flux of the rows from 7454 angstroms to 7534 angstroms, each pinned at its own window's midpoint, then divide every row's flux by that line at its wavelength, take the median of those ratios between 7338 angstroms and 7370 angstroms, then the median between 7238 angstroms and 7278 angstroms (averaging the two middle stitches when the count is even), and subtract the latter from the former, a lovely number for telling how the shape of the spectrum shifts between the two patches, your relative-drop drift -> -0.013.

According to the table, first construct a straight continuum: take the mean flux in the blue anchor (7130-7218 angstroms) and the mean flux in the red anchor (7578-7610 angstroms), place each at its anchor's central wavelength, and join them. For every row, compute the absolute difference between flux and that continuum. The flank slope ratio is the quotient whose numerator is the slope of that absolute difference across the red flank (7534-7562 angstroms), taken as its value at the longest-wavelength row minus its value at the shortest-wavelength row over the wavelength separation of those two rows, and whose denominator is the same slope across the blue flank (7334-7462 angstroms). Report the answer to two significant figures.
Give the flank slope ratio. -2.9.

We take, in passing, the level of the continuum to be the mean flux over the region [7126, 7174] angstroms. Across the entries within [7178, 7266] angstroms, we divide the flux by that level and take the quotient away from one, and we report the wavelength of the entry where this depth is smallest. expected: 7260 angstroms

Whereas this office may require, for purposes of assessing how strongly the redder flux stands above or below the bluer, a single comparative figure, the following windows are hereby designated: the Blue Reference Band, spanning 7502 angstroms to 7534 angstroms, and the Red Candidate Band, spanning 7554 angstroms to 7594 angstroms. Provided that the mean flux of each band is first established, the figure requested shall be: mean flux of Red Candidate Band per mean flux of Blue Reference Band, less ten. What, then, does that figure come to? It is -9.01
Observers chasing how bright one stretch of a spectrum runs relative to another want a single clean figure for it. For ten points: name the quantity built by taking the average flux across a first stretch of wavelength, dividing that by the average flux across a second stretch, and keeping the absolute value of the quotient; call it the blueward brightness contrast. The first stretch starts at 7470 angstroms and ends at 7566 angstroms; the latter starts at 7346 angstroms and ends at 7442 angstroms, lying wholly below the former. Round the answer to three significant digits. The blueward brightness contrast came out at 0.989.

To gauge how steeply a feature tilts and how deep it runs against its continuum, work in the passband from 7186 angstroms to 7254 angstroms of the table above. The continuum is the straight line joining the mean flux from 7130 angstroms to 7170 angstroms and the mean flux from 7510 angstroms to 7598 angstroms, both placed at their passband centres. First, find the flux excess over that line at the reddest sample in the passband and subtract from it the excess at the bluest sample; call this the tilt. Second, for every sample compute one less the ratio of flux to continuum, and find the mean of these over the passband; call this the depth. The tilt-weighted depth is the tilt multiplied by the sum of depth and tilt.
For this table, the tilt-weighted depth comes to 0.010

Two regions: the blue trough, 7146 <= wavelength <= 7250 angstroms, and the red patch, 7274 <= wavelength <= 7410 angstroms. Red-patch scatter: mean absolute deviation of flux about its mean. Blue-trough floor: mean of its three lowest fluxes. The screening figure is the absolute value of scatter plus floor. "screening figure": 5.86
